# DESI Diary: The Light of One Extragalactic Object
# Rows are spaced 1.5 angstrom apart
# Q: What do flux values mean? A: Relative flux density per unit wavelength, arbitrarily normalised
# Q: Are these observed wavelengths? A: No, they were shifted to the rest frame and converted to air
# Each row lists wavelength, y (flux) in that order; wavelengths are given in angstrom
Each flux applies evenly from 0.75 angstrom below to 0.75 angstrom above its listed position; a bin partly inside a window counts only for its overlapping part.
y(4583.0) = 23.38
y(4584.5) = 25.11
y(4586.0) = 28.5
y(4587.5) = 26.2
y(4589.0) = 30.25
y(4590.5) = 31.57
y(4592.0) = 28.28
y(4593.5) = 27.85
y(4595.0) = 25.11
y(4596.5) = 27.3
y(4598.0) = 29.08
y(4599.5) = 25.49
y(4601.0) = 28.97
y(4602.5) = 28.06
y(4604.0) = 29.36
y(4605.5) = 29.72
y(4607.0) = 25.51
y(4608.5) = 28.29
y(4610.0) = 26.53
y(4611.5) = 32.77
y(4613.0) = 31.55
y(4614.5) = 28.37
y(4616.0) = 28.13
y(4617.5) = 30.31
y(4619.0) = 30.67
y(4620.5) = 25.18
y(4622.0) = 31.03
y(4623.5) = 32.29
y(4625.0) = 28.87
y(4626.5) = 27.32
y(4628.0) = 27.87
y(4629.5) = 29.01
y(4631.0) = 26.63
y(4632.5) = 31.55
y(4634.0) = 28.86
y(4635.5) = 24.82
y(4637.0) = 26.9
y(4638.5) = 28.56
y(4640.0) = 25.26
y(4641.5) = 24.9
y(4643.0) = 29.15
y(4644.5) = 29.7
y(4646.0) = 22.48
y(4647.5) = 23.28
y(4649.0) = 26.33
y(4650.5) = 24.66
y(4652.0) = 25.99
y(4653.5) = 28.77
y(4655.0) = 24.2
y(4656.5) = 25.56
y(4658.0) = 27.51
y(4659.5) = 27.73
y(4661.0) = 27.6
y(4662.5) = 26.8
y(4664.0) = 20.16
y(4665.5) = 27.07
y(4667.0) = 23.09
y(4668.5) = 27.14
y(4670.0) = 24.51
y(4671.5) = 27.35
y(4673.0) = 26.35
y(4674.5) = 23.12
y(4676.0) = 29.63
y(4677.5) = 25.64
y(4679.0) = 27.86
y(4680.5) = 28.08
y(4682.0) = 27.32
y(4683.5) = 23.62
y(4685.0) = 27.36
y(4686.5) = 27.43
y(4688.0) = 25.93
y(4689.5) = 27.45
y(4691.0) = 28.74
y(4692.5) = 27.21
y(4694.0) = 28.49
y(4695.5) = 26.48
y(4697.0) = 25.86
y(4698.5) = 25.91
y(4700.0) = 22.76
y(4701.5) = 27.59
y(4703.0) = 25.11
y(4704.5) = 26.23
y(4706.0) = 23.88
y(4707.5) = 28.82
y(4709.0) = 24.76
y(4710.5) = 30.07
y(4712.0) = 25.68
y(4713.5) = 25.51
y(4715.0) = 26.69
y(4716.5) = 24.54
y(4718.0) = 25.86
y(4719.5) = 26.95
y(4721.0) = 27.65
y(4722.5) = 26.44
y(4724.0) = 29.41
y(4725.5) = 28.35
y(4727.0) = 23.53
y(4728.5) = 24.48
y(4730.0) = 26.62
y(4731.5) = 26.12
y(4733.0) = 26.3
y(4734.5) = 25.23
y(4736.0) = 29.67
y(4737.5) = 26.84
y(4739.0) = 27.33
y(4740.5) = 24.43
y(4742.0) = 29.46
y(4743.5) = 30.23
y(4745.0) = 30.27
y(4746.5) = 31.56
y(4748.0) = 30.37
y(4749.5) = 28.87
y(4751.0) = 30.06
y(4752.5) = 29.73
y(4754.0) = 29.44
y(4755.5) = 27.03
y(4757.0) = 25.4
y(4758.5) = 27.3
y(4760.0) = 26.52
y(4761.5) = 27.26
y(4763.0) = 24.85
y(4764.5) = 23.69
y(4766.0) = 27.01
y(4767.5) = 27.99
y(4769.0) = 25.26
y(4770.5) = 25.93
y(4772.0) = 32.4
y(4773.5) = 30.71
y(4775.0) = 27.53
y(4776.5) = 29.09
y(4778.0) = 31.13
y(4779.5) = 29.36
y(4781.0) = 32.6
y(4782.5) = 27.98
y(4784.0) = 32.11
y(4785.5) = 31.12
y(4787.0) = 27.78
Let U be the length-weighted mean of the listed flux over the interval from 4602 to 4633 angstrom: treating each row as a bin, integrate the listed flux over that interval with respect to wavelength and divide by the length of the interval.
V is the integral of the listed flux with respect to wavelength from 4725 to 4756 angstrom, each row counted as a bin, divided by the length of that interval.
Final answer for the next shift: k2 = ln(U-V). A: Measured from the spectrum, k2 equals 0.08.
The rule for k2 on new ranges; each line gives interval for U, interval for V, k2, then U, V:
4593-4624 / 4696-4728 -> 0.86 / 28.62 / 26.3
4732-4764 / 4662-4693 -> 0.53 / 27.96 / 26.3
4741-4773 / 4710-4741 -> 0.45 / 28.12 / 26.5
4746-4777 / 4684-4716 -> 0.36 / 27.96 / 26.5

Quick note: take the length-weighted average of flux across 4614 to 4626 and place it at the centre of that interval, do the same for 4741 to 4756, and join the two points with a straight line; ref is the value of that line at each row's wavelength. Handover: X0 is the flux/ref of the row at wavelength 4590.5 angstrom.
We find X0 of 1.08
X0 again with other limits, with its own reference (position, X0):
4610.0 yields 0.91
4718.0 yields 0.87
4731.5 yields 0.88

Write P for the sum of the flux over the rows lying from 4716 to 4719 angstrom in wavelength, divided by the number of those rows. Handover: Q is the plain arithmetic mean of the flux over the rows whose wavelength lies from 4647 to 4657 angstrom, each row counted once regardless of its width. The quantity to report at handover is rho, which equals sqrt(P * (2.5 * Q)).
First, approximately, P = 25.2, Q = 25.5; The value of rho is 40.1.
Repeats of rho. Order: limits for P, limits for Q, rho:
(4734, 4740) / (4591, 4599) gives 43.3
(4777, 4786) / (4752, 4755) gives 47.7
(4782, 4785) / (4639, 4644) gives 44.6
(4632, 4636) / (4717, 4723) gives 43.6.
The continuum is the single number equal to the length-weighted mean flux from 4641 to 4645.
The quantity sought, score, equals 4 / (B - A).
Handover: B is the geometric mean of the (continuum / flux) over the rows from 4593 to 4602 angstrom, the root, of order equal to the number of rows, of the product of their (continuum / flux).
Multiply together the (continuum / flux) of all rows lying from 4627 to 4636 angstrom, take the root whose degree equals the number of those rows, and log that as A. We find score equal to 138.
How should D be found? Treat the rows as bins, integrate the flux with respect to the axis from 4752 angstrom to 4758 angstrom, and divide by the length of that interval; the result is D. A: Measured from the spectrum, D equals 27.8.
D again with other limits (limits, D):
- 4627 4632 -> 28.0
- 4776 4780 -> 29.9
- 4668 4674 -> 26.2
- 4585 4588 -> 27.3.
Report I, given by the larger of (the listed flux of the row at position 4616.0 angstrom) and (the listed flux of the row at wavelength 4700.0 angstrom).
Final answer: 28.1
